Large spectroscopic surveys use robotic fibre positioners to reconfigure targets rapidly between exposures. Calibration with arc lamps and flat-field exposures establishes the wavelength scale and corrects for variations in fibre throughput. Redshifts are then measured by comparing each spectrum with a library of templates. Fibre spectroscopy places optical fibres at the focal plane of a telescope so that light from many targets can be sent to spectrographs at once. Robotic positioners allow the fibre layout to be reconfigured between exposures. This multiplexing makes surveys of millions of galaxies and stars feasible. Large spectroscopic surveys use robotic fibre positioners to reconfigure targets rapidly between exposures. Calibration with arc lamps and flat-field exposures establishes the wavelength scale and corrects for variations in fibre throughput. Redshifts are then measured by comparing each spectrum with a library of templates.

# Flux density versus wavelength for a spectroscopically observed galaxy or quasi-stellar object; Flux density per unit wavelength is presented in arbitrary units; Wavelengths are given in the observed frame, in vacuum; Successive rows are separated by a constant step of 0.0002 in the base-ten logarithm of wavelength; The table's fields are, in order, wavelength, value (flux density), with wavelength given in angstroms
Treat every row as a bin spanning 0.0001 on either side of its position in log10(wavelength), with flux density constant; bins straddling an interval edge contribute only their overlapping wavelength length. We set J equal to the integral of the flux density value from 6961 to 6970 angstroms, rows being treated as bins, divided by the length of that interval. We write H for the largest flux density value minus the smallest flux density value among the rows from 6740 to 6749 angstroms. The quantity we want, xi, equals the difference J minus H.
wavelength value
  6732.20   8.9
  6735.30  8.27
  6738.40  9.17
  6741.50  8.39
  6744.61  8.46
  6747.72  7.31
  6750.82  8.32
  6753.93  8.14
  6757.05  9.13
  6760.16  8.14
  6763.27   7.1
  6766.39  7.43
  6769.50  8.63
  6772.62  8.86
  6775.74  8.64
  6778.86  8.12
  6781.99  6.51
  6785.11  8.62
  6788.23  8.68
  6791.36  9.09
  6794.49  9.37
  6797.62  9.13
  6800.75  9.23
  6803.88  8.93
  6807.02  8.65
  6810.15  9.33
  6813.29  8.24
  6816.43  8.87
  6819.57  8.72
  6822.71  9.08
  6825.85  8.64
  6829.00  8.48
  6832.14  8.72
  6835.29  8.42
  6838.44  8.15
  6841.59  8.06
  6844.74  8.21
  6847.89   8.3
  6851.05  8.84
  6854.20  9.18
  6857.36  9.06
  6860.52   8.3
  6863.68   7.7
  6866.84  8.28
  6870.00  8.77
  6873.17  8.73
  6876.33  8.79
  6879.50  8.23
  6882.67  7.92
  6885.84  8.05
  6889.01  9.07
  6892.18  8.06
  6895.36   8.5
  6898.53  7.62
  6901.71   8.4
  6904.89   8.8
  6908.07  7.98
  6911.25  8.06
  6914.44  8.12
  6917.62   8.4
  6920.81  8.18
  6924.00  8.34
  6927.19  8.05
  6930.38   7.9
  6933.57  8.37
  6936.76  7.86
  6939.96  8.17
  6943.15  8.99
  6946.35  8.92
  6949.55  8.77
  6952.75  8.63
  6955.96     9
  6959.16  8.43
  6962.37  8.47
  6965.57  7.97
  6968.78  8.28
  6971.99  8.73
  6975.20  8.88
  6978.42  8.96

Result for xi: 7.1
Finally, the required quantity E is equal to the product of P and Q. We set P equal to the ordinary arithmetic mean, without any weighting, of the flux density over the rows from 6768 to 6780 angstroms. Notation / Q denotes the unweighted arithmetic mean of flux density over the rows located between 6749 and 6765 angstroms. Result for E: 69.9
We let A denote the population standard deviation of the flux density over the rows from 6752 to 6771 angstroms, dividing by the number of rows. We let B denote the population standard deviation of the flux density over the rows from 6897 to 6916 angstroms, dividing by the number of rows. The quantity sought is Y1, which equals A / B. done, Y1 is 1.9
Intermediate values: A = 0.68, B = 0.37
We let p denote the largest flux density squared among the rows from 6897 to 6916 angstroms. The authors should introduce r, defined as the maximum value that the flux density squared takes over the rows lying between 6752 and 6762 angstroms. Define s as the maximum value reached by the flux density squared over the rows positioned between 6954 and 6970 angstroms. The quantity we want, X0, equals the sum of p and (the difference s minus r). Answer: 75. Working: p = 77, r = 83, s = 81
